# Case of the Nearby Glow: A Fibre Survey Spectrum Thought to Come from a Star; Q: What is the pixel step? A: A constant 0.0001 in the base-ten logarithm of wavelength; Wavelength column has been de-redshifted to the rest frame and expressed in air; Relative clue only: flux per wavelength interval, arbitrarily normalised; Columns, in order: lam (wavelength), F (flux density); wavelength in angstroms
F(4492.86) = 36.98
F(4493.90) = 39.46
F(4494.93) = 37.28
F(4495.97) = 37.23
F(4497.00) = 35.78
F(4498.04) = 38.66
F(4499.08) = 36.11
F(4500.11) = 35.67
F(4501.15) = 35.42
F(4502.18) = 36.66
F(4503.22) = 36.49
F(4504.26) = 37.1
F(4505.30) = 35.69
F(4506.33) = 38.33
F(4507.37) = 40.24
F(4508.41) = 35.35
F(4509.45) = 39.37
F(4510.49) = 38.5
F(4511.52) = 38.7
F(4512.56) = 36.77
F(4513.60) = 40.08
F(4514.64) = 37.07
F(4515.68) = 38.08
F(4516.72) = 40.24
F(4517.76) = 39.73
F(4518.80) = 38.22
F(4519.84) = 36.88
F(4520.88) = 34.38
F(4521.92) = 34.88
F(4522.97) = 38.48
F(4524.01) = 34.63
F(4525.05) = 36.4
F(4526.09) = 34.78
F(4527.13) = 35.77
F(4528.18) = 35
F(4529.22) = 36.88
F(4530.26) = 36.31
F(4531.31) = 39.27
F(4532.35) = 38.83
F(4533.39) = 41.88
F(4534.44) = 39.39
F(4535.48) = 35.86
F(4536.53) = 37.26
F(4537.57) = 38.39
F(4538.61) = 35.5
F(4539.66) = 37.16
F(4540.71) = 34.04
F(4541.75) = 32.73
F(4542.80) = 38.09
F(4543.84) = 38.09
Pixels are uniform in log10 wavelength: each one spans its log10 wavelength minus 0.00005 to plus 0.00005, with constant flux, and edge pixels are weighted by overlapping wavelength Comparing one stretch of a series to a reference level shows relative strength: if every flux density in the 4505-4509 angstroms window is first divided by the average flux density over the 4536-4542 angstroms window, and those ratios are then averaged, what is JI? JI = 1.04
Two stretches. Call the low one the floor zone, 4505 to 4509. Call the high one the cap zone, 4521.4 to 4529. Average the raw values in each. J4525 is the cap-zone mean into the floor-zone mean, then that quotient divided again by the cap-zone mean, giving 0.029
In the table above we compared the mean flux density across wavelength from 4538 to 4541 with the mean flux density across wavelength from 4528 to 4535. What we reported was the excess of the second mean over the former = 2.7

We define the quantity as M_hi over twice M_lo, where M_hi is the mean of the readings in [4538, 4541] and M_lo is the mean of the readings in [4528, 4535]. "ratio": 0.465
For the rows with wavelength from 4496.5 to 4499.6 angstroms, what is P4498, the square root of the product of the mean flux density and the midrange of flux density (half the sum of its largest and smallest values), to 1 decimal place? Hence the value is 37.0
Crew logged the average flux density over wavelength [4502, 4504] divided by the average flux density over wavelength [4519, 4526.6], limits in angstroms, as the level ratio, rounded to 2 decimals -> 1.02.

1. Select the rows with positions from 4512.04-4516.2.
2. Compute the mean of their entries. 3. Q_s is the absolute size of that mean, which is 38.0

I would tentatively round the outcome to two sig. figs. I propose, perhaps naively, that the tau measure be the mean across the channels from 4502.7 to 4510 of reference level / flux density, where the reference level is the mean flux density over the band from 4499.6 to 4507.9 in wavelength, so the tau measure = 0.99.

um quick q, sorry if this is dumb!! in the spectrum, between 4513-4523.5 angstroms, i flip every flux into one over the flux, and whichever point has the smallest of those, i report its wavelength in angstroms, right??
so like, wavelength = 4516.72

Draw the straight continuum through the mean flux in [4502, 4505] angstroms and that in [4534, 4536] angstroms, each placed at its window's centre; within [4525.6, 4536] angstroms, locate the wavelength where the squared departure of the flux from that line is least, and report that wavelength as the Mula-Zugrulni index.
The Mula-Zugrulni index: 4529.22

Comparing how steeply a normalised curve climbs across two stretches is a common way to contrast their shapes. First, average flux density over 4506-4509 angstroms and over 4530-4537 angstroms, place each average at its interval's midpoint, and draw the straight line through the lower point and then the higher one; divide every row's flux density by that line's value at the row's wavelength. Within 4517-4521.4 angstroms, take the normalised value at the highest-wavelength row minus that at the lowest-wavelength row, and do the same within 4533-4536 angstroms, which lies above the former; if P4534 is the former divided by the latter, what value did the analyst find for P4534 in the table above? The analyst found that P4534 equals 0.9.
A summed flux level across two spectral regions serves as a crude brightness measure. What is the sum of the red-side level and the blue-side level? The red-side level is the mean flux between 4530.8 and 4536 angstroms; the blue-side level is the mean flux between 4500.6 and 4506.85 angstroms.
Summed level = 75.7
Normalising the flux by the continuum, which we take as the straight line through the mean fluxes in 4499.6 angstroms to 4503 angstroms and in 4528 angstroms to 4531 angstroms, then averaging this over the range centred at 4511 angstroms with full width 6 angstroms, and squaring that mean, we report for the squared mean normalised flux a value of 1.12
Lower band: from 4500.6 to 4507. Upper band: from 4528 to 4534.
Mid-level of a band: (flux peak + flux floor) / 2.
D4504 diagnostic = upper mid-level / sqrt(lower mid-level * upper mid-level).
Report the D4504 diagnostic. 1.02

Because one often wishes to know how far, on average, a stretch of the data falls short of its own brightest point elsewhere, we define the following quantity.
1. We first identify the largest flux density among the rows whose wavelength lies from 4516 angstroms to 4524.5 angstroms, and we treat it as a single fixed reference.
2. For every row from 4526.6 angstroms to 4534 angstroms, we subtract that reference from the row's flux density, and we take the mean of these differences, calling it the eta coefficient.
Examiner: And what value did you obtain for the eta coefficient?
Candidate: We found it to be -2.5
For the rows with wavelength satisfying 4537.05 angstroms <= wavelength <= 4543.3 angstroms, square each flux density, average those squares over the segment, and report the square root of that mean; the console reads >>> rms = 36.0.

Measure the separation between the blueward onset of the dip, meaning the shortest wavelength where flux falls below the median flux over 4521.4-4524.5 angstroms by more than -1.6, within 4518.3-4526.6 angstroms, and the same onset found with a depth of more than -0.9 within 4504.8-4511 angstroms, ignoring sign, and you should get 15.6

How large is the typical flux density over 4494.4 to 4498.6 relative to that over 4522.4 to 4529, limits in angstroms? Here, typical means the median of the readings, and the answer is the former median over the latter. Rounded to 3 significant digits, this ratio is 1.05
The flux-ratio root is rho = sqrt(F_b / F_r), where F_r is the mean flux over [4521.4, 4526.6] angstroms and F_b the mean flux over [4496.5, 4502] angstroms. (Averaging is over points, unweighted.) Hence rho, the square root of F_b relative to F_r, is 1.007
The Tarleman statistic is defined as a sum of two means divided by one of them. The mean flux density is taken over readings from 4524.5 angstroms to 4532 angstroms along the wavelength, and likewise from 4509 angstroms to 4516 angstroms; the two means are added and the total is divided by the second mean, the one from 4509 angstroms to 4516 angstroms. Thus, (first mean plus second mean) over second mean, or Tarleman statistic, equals 1.95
